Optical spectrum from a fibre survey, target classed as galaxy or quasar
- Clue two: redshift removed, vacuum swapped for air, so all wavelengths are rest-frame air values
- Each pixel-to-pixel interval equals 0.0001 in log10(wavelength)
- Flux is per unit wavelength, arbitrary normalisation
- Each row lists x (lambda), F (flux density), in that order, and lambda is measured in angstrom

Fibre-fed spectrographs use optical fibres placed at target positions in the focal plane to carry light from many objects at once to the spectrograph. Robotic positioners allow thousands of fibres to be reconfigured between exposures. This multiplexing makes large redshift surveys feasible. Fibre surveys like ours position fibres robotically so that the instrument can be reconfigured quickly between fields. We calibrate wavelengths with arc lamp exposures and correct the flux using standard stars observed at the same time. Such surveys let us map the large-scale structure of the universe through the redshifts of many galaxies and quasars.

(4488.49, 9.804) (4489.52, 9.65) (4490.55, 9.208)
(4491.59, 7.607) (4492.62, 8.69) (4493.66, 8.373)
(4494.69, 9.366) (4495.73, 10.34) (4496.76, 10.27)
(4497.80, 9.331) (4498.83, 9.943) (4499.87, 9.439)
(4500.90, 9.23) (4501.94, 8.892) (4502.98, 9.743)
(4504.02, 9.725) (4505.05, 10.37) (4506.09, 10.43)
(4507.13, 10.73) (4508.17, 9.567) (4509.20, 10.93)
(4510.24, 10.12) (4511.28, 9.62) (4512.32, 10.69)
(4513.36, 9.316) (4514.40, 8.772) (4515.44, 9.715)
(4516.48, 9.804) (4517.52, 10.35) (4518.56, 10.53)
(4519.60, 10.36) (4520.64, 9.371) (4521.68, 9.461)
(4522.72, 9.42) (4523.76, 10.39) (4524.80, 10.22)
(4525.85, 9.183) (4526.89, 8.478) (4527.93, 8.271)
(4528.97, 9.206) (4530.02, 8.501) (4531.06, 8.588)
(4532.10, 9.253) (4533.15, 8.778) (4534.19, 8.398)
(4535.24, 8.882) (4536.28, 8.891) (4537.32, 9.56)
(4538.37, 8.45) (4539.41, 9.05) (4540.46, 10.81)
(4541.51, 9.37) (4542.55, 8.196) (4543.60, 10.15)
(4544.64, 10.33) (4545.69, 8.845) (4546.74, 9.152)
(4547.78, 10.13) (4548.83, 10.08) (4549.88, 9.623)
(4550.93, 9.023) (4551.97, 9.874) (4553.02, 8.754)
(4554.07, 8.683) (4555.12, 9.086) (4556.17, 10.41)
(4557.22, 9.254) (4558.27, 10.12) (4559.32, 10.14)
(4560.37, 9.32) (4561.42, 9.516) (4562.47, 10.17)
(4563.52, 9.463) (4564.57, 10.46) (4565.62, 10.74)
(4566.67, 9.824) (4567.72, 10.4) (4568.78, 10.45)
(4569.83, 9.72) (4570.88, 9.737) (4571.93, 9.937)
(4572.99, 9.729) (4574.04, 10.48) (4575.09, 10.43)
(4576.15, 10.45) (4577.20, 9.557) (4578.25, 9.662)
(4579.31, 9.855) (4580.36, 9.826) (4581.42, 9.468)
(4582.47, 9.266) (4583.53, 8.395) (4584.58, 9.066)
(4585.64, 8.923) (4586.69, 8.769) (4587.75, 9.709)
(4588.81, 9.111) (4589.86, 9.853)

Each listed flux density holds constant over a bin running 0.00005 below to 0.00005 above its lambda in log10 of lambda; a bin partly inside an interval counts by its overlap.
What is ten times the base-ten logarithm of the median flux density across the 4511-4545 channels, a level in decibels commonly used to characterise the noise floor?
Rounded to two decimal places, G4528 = 9.72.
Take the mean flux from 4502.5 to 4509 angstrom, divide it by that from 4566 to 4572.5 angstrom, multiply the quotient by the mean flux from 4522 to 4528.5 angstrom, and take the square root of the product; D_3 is 3.07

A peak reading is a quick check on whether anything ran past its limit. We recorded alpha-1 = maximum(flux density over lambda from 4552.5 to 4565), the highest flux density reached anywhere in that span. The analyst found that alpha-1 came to 10.46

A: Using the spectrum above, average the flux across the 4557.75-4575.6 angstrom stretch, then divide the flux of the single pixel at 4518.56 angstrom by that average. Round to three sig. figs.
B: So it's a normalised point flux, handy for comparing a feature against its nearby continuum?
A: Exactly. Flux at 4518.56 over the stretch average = 1.05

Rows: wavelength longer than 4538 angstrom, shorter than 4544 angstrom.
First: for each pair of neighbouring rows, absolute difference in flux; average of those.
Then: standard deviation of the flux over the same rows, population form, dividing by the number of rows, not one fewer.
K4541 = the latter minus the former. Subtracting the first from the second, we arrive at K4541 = -0.47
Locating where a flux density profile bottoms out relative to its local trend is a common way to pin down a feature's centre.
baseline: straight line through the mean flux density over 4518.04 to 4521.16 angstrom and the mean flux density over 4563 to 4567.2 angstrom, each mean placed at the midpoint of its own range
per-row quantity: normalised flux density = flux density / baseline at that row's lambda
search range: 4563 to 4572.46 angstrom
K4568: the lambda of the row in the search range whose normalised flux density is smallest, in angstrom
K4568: 4563.52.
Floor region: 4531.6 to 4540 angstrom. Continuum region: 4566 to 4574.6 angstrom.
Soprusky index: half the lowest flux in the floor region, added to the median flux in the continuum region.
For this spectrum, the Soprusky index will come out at 14.1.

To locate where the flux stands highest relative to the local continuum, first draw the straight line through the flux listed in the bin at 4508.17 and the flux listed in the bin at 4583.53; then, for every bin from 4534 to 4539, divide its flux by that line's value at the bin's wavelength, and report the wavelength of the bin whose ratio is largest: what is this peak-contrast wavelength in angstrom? 4537.32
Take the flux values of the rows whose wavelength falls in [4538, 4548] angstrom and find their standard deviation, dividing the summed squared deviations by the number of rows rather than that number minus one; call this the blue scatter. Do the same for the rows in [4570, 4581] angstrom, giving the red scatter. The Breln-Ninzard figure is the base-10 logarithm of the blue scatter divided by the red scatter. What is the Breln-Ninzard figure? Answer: 0.39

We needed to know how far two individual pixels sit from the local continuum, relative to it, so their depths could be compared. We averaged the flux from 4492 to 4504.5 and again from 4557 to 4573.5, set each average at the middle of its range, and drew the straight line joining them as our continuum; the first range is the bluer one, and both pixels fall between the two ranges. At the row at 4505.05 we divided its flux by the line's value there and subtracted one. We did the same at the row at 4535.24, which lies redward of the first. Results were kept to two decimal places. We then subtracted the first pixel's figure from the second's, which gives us -0.18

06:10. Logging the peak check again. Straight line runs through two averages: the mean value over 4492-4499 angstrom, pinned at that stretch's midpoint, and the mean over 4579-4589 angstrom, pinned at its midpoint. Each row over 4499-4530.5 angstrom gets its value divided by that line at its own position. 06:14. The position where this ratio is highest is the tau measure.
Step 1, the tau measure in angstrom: 4509.20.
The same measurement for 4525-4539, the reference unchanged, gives 4537.32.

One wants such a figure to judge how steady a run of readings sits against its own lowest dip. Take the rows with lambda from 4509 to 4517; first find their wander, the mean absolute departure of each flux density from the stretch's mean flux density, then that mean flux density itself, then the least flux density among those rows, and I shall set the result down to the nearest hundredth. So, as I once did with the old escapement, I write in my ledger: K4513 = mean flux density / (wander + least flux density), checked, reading 1.06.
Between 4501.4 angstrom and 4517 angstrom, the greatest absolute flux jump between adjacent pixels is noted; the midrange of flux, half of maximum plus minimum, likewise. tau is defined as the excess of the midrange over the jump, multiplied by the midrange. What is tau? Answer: 84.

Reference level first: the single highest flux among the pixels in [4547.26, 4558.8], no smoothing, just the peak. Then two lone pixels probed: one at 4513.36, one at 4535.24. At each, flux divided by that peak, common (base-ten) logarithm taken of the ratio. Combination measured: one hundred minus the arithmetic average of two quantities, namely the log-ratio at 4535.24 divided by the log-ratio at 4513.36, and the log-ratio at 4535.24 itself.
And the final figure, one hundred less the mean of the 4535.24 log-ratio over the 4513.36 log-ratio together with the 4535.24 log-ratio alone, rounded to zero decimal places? 99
